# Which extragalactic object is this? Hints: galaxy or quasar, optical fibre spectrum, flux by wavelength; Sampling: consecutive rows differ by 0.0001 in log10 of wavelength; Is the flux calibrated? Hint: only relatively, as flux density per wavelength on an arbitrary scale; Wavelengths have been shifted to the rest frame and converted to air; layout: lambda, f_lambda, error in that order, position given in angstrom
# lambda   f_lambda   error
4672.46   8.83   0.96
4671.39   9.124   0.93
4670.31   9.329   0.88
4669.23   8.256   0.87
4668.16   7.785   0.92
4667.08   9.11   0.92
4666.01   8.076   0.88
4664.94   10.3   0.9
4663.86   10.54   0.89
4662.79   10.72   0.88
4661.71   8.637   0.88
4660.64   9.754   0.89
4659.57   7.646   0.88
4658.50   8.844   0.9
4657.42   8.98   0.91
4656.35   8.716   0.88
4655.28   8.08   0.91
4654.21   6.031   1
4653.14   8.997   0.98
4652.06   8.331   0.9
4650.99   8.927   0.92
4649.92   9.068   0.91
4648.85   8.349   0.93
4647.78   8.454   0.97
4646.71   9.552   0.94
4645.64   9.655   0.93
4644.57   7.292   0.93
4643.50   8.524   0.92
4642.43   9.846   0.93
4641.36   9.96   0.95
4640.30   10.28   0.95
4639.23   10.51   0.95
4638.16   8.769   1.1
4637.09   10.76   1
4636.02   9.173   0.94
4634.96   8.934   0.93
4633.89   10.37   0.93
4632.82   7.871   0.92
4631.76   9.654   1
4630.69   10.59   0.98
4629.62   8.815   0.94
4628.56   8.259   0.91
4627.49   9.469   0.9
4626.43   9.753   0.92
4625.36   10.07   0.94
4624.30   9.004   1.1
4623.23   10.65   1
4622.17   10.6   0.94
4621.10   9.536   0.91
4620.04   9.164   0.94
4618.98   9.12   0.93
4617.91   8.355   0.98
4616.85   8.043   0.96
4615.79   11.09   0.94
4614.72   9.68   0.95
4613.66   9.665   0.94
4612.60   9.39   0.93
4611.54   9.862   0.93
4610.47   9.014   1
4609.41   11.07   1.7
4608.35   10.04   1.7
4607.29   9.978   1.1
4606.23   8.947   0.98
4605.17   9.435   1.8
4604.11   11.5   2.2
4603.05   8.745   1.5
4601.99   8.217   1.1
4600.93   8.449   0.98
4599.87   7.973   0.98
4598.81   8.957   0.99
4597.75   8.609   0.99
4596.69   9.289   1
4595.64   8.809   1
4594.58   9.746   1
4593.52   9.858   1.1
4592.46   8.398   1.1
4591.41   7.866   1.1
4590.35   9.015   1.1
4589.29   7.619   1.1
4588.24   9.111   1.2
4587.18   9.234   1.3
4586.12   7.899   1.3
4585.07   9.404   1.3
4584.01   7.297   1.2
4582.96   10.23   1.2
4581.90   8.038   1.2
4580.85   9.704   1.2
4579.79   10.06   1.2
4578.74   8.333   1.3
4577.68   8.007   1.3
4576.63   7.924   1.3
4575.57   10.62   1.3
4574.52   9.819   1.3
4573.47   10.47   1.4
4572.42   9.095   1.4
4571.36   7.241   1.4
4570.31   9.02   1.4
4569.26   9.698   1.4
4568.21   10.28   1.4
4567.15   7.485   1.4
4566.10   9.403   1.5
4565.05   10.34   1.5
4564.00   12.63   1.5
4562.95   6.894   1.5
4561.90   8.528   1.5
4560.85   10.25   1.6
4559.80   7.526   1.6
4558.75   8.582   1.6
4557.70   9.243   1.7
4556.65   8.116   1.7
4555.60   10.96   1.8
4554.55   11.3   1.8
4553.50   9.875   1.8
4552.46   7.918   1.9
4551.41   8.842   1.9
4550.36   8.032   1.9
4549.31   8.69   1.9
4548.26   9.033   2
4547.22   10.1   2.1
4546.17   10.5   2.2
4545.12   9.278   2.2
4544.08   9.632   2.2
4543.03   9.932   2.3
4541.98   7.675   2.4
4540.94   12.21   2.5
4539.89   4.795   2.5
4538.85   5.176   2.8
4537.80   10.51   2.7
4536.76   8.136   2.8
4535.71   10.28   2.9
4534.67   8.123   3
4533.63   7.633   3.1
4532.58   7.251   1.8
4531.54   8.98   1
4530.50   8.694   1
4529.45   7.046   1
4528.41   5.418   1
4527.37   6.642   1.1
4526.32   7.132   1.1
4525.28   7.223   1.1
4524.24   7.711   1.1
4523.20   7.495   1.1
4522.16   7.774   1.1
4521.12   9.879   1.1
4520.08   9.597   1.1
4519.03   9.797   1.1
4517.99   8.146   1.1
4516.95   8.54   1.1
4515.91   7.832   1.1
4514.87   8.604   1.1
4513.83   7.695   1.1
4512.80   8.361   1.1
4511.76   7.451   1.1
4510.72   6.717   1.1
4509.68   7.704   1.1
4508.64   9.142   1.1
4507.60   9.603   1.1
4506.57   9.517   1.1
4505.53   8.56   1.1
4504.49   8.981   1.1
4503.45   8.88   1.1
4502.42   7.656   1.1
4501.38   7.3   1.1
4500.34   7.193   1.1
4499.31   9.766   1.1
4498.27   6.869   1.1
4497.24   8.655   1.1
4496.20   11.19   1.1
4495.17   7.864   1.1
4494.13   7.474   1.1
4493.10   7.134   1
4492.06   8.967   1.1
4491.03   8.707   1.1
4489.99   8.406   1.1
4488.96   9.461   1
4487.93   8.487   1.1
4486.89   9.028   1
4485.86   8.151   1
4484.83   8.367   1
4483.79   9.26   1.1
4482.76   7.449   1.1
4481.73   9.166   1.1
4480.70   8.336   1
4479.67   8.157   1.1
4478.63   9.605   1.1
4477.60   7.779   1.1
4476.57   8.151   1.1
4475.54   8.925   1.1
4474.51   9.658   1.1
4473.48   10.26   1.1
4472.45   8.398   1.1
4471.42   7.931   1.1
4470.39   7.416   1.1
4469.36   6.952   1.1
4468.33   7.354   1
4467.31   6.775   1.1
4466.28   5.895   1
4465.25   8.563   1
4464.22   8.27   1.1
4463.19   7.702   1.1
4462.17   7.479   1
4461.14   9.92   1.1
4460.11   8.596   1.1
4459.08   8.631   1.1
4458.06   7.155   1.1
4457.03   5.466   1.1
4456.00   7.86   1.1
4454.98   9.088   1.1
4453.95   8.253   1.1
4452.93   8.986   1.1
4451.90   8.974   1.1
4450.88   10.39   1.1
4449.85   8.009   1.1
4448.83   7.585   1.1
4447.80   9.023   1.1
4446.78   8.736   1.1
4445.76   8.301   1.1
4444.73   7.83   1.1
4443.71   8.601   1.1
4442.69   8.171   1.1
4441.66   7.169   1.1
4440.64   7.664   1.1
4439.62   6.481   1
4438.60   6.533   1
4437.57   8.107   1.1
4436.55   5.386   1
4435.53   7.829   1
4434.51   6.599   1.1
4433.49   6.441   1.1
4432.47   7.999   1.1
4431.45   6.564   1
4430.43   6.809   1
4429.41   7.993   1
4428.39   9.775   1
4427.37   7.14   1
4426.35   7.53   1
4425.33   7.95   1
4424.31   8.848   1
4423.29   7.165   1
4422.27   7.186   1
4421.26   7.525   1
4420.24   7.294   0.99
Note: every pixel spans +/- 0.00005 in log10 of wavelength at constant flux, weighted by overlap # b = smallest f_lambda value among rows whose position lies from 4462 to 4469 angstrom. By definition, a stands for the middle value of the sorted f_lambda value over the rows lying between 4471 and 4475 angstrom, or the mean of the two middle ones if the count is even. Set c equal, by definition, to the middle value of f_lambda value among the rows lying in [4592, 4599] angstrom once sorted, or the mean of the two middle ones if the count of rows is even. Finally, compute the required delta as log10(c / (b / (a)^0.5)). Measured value 0.66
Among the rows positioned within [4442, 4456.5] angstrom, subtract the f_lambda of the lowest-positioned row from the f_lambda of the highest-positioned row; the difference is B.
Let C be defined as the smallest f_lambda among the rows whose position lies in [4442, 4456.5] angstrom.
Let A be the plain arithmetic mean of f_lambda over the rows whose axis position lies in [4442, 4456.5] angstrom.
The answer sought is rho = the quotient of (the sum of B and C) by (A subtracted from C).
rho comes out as -7.5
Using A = 8.6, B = -0.3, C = 7.585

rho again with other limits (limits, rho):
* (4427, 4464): -2.4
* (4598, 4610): -7.1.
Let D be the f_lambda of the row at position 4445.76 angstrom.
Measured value 8.301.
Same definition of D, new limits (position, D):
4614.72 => 9.68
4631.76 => 9.654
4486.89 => 9.028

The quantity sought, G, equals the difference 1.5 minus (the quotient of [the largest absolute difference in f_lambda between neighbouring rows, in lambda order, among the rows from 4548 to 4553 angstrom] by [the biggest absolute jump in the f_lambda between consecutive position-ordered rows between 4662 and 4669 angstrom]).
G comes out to 1.08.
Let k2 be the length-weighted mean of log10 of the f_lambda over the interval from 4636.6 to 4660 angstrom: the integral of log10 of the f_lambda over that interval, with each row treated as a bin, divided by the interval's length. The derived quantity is 0.95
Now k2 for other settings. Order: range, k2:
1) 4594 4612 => 0.97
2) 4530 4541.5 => 0.91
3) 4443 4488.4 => 0.92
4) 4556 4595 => 0.95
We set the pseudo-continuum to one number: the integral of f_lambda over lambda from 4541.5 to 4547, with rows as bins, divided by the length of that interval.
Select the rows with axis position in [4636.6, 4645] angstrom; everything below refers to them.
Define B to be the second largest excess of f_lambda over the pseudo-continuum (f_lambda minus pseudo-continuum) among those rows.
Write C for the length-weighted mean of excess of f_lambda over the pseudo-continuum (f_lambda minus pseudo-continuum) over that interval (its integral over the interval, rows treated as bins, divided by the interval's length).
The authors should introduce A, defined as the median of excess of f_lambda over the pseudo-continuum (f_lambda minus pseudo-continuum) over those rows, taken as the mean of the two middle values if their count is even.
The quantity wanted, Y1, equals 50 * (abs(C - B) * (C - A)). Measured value -19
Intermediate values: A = 0.5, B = 1.1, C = 0.1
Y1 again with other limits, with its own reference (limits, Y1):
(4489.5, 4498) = -1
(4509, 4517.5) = 4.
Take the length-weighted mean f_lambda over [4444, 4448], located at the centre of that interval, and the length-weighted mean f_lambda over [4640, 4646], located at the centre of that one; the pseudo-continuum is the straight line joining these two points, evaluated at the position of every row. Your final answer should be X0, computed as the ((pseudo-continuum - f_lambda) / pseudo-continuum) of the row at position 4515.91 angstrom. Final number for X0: 0.10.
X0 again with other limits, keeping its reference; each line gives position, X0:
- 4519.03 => -0.12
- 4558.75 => 0.03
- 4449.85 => 0.05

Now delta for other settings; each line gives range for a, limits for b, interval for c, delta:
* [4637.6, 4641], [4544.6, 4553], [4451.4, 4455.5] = 0.56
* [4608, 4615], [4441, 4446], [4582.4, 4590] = 0.60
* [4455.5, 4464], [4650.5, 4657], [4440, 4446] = 0.57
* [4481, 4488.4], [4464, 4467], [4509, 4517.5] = 0.58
